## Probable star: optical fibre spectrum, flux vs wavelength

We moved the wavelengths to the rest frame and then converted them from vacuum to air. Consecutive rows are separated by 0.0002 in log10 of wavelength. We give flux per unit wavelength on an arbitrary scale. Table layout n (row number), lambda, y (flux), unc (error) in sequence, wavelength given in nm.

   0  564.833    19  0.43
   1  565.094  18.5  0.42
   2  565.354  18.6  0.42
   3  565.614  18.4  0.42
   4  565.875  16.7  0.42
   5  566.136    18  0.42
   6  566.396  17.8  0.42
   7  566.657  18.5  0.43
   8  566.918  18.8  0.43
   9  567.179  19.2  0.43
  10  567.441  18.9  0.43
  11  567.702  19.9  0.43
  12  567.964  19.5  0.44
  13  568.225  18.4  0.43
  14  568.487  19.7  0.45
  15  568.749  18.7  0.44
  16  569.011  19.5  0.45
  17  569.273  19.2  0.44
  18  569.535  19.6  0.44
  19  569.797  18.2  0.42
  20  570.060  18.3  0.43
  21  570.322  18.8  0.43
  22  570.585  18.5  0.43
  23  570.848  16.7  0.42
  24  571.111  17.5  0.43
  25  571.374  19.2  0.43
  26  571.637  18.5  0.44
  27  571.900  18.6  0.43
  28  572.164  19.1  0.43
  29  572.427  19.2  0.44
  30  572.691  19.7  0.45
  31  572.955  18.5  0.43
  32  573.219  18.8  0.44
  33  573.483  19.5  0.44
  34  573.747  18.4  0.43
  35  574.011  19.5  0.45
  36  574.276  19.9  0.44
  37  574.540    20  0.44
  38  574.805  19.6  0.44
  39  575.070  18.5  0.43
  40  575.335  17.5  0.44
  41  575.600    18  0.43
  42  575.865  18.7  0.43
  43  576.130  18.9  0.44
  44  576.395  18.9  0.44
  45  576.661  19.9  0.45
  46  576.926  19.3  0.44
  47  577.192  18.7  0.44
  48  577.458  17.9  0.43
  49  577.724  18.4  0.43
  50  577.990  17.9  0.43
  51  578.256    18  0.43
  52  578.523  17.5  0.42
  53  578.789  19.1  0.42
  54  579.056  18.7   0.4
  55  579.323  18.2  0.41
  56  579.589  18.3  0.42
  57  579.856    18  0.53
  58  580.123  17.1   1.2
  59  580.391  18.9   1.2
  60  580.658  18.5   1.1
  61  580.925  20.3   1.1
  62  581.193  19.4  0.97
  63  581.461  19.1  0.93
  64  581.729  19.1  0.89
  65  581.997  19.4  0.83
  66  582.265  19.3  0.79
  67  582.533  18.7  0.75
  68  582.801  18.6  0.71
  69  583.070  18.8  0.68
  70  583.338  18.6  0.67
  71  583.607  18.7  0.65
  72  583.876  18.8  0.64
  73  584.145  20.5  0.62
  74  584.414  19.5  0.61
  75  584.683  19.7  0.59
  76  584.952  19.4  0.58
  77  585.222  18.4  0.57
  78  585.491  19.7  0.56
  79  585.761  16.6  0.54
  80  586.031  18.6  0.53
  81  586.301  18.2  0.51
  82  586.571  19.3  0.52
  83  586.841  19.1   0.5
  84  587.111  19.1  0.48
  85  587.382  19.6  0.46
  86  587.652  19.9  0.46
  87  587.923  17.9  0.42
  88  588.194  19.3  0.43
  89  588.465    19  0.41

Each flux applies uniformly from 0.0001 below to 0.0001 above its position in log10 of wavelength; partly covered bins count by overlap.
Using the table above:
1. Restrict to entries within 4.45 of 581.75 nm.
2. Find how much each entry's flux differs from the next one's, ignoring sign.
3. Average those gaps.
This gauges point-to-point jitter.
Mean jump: 0.72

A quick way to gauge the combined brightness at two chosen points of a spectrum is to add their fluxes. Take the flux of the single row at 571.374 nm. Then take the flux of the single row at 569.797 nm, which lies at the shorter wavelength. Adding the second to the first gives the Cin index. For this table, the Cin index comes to 37.4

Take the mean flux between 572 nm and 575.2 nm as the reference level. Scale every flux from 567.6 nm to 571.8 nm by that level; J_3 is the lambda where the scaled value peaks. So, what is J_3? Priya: 567.702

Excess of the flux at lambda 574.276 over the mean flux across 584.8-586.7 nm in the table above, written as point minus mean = 1.3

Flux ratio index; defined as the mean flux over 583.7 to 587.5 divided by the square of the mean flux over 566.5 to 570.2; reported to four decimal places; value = 0.0526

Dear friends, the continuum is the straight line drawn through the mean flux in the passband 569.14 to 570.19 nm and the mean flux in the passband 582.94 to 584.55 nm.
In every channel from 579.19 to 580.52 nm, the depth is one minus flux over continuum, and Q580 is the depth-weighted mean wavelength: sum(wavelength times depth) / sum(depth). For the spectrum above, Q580 579.85 nm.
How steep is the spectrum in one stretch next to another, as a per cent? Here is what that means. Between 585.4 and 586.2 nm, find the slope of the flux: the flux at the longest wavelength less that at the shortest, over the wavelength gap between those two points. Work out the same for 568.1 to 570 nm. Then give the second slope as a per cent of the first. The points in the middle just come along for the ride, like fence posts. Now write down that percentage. 6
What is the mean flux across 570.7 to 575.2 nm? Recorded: 18.9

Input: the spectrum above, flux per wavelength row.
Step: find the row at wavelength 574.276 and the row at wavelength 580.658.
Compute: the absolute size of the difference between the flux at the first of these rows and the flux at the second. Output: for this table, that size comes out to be 1.4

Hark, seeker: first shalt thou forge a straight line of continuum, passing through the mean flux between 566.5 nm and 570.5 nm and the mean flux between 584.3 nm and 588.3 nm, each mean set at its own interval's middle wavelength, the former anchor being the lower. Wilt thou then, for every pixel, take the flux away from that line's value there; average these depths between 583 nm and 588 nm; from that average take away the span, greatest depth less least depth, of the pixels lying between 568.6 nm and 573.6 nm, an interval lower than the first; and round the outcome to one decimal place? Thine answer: -3.0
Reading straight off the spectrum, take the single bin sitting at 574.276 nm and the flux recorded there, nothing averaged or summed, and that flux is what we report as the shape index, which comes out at 19.9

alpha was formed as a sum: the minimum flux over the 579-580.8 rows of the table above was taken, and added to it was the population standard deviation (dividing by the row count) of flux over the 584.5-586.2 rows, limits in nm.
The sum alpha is 18.2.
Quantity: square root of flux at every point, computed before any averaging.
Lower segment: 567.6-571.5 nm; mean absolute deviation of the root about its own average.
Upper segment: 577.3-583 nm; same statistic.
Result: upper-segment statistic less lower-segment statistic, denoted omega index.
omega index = -0.012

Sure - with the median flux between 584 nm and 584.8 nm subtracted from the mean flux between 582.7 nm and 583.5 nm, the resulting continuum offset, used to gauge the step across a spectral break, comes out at -1.0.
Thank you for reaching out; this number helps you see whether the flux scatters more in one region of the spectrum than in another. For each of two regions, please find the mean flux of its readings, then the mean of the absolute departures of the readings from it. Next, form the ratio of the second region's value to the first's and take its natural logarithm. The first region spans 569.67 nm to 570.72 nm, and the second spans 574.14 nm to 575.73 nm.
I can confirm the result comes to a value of 1.5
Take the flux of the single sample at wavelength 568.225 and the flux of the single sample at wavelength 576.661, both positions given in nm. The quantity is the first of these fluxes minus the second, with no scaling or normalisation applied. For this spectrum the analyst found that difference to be -1.5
